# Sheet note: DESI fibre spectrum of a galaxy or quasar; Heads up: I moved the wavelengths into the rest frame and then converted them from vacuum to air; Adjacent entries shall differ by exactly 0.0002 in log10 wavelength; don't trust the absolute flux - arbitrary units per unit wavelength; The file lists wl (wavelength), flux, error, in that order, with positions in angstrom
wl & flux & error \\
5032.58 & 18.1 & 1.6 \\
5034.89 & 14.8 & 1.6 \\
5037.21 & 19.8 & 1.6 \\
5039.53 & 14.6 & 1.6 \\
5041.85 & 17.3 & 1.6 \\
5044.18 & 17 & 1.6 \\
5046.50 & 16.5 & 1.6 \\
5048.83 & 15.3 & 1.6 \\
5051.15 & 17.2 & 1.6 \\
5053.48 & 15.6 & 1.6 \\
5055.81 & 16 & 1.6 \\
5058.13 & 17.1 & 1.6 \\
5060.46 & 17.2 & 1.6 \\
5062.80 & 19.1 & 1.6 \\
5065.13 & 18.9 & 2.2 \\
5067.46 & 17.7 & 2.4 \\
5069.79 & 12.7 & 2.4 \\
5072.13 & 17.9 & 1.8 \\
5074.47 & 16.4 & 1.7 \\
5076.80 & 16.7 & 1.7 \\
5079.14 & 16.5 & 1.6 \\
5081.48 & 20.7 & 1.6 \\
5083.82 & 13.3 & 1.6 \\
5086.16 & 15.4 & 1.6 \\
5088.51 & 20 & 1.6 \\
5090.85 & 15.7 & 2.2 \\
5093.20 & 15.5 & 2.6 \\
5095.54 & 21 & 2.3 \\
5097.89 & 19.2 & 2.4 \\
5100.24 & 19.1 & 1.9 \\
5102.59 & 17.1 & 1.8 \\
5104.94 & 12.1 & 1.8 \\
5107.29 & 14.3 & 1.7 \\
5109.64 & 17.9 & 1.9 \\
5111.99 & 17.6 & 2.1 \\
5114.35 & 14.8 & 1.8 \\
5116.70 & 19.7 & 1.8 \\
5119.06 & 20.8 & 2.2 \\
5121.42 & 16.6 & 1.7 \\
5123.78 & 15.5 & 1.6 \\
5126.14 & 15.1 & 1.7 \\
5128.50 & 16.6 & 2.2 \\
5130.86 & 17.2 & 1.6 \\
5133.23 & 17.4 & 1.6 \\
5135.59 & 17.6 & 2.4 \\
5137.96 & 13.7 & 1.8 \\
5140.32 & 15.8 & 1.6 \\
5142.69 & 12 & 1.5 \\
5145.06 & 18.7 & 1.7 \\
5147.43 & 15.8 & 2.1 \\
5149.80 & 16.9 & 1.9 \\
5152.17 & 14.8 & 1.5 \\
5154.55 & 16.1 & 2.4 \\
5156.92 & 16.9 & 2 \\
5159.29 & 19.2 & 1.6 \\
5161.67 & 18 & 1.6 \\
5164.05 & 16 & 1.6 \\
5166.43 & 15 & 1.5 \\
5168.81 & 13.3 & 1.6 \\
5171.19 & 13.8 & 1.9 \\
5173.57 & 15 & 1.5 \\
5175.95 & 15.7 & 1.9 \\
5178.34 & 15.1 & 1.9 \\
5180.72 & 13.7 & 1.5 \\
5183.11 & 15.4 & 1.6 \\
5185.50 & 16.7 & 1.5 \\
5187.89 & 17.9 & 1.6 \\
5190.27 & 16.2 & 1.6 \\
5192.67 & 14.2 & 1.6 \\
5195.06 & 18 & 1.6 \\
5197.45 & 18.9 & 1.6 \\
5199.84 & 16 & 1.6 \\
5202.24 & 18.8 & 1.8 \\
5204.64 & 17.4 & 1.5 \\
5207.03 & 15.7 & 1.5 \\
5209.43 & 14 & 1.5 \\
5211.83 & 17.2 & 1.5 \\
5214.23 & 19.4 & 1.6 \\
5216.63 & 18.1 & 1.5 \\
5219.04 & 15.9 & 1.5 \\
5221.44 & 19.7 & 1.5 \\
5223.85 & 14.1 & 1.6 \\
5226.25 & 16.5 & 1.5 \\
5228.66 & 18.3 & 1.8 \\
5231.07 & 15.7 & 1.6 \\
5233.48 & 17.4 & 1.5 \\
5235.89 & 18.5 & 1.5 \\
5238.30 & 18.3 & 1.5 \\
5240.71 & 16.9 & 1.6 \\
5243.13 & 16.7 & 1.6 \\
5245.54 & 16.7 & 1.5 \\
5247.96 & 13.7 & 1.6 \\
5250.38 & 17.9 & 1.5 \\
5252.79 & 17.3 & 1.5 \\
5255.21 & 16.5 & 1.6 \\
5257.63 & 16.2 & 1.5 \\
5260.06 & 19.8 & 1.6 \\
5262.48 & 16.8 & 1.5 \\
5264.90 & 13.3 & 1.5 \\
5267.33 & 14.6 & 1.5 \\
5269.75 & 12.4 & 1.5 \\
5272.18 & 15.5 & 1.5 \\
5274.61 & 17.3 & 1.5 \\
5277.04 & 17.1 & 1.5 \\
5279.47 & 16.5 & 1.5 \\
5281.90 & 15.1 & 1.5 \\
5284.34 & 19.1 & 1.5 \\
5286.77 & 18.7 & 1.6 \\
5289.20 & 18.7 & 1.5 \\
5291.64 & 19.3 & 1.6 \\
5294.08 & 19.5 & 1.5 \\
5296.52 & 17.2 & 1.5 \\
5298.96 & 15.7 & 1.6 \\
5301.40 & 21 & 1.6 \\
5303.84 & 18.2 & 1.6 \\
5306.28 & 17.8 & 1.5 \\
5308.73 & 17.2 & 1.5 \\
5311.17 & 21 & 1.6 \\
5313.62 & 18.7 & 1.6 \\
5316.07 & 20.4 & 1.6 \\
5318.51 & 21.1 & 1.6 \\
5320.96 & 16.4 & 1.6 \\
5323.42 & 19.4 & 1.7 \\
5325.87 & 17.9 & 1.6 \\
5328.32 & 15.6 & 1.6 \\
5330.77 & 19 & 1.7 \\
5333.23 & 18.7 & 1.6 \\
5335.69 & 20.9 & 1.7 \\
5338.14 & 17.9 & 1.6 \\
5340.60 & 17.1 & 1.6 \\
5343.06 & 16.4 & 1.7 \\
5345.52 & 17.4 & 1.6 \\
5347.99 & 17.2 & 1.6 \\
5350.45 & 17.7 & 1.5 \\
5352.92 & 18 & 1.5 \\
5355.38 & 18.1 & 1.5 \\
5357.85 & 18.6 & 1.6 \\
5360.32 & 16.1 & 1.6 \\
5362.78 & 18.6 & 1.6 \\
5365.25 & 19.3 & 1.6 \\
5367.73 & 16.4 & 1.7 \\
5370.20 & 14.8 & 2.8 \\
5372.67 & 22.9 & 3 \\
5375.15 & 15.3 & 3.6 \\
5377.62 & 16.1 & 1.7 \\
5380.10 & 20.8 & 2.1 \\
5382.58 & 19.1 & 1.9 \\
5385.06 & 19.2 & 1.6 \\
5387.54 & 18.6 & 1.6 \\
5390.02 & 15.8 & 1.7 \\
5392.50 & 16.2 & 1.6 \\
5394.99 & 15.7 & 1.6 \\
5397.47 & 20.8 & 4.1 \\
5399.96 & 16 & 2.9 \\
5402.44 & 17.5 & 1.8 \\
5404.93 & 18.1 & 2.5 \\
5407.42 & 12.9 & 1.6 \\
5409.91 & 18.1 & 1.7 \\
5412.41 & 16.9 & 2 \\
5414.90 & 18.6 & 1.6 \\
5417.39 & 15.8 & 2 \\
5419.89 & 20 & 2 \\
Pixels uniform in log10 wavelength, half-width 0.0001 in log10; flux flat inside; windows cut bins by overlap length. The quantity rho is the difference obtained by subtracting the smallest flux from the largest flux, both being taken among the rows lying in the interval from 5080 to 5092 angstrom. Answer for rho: 7.4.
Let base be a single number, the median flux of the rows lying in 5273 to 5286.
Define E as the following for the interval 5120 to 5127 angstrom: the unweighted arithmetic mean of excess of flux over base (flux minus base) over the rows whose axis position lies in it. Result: -1.4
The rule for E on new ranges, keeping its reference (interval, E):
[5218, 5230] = -0.2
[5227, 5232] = -0.1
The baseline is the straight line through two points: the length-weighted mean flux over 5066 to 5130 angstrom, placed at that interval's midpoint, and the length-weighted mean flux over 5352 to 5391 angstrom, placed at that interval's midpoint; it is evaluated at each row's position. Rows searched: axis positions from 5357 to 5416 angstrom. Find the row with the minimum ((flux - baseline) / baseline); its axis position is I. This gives 5407.42 angstrom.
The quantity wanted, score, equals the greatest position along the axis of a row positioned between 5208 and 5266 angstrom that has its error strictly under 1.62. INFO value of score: 5264.90 angstrom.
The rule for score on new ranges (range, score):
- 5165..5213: 5211.83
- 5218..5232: 5231.07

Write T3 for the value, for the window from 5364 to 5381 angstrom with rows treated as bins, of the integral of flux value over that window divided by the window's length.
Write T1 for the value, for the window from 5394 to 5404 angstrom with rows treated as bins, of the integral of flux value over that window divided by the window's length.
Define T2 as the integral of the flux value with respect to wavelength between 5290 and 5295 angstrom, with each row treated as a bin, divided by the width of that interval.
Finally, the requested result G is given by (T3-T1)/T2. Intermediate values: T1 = 17.6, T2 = 19.3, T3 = 17.9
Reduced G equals 0.02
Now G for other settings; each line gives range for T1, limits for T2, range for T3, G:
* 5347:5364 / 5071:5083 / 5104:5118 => -0.09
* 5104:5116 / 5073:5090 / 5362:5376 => 0.14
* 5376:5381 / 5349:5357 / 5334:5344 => 0.01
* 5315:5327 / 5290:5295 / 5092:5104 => -0.04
